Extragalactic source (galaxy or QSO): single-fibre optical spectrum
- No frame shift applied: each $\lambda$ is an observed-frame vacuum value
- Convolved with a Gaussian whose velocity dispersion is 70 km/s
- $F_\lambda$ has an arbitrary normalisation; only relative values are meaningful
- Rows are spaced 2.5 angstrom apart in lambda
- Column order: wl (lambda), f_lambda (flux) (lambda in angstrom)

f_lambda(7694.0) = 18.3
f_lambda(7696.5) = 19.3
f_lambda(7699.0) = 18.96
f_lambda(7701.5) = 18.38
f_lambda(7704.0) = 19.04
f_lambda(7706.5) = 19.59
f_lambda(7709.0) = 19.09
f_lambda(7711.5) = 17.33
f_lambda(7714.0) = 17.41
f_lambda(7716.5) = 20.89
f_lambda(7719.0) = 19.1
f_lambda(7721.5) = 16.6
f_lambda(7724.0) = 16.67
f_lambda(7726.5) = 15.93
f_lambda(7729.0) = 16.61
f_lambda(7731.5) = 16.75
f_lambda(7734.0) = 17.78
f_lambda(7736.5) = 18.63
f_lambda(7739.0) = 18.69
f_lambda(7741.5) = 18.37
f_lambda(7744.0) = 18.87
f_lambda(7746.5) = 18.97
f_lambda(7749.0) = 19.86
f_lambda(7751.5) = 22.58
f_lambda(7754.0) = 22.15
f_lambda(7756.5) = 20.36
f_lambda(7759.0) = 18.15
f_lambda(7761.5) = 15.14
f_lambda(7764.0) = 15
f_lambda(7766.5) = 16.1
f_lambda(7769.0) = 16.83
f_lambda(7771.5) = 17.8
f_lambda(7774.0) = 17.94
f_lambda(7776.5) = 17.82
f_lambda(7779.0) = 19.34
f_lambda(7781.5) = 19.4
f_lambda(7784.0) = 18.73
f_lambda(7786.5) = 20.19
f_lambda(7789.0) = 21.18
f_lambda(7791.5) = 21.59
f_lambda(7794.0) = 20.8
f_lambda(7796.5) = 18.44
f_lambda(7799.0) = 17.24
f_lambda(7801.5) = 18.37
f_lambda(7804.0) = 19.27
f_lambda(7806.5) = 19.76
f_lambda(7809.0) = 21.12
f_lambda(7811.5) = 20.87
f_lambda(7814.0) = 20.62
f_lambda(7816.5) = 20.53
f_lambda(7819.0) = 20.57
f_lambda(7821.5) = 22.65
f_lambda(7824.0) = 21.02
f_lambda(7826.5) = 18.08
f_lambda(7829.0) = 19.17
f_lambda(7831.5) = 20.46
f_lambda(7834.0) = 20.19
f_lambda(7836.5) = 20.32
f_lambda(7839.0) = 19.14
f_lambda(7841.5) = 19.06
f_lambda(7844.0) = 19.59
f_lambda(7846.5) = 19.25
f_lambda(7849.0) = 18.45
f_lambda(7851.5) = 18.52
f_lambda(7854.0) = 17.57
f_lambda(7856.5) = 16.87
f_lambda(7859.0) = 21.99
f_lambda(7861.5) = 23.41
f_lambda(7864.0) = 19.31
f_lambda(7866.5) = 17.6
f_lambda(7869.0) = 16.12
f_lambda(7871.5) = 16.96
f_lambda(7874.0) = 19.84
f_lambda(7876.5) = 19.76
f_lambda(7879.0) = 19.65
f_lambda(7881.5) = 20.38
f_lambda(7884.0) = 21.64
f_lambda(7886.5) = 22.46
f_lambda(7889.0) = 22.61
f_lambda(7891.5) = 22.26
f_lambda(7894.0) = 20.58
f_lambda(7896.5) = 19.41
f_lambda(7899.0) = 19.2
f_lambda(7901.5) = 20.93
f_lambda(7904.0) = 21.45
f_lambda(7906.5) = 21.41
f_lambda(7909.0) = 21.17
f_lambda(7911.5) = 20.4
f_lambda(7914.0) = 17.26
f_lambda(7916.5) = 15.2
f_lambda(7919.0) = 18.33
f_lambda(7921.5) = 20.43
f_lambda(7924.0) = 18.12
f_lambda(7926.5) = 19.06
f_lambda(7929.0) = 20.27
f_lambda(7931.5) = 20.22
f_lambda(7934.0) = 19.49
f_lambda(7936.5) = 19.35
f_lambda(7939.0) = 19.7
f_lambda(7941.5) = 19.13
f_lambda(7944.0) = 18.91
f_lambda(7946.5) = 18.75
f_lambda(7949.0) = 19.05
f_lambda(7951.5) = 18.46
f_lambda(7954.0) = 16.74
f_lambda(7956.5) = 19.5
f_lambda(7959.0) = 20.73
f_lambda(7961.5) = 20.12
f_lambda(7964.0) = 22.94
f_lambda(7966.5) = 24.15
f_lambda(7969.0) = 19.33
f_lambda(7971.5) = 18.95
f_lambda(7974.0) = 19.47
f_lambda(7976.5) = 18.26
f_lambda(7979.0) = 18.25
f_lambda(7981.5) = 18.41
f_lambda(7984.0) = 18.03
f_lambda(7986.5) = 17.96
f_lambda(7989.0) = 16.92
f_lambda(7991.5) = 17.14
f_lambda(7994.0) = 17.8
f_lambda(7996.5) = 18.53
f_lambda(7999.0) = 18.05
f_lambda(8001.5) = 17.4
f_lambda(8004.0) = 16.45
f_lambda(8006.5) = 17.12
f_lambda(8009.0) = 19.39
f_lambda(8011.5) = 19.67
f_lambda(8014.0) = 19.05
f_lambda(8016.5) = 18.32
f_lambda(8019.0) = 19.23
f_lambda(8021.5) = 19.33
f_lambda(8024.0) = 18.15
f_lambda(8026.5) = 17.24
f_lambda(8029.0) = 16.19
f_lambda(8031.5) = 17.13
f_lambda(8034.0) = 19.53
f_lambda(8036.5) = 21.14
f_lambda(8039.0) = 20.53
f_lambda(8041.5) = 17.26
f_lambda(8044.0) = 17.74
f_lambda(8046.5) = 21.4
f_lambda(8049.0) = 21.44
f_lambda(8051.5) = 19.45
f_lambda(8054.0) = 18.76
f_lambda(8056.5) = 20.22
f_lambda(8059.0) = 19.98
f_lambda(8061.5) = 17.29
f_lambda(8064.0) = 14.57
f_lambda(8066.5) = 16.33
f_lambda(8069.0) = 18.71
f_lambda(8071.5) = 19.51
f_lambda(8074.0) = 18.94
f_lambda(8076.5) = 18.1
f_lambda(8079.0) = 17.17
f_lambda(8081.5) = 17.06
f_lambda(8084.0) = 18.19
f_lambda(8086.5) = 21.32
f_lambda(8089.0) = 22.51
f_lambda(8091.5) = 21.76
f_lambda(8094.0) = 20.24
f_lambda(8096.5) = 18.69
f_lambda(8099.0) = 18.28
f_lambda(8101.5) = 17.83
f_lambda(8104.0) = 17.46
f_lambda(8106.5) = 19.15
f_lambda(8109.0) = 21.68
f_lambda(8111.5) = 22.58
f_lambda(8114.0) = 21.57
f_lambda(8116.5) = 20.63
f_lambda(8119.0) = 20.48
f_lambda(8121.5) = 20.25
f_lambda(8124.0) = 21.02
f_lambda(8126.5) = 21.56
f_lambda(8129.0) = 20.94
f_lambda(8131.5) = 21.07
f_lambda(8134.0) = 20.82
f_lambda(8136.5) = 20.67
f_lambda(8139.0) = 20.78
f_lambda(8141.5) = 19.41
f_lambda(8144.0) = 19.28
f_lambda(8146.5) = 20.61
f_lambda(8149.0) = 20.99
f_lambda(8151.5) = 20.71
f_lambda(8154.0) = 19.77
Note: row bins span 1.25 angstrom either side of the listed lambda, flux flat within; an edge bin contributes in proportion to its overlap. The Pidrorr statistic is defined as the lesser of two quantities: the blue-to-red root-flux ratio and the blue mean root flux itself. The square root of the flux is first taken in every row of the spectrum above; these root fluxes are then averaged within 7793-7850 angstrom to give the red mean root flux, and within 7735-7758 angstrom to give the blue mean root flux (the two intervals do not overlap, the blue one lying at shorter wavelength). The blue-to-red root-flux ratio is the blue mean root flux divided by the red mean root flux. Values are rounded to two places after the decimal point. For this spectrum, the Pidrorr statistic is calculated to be 1.00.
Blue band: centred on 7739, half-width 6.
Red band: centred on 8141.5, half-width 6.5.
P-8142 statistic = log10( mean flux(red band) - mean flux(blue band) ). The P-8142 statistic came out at 0.2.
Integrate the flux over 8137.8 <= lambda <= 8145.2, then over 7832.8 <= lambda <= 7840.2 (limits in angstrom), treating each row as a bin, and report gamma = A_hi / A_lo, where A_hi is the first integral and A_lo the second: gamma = 0.997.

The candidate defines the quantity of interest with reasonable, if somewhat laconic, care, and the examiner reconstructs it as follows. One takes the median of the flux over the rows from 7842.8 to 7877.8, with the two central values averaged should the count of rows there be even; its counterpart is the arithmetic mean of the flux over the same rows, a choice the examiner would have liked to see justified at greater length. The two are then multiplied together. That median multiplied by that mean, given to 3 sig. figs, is 358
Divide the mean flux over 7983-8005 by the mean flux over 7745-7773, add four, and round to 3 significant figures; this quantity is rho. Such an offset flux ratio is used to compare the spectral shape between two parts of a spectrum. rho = 4.95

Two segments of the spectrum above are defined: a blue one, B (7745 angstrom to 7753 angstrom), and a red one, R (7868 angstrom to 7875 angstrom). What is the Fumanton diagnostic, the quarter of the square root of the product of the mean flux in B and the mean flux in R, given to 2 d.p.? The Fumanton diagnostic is 4.75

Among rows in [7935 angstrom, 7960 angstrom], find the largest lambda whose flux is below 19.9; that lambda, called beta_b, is 7956.5 angstrom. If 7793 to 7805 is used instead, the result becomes 7804.0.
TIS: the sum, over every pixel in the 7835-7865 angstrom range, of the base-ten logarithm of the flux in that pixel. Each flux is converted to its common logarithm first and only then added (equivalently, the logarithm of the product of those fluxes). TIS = 15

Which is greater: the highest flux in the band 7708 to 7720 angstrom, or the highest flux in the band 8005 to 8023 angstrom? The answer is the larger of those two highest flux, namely 20.9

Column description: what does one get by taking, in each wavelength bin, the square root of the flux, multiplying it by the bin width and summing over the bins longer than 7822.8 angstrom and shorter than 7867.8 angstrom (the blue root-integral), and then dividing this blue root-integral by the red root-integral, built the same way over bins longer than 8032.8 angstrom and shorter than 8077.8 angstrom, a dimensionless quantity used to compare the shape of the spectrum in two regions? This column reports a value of 1.01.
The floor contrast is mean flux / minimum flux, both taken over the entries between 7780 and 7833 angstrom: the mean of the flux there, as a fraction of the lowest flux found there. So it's 1.16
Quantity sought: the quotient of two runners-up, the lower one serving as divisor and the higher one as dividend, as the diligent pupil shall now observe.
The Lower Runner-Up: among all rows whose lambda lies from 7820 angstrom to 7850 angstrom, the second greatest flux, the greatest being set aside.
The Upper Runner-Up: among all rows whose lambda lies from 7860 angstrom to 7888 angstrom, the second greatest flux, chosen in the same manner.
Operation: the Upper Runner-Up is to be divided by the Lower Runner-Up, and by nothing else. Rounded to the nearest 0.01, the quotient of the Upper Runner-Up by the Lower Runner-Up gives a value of 1.07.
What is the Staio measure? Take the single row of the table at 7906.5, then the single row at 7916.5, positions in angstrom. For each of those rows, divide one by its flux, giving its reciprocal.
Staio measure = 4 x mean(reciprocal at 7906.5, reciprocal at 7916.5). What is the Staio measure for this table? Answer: 0.225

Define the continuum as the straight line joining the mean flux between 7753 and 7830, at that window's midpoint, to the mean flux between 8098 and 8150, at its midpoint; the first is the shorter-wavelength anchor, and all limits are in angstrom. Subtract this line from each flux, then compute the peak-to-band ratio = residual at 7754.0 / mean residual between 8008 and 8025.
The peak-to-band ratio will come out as -3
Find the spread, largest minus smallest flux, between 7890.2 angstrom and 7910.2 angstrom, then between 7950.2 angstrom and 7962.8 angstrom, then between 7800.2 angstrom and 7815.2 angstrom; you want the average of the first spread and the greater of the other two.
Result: 3.5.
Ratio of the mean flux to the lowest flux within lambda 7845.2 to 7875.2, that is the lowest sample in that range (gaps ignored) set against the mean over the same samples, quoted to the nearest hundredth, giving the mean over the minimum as 1.17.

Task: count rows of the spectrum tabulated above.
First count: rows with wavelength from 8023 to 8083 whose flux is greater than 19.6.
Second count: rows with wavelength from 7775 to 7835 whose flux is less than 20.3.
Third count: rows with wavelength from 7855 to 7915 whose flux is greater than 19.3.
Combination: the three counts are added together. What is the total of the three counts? 37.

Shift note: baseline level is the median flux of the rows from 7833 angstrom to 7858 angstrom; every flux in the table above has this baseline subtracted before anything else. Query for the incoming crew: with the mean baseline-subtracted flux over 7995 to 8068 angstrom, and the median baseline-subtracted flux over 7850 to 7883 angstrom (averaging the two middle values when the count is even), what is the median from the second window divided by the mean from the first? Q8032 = -0.4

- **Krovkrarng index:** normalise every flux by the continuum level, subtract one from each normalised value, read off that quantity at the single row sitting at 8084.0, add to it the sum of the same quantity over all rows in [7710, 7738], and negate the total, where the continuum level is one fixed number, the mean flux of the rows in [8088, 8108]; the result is 1.1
